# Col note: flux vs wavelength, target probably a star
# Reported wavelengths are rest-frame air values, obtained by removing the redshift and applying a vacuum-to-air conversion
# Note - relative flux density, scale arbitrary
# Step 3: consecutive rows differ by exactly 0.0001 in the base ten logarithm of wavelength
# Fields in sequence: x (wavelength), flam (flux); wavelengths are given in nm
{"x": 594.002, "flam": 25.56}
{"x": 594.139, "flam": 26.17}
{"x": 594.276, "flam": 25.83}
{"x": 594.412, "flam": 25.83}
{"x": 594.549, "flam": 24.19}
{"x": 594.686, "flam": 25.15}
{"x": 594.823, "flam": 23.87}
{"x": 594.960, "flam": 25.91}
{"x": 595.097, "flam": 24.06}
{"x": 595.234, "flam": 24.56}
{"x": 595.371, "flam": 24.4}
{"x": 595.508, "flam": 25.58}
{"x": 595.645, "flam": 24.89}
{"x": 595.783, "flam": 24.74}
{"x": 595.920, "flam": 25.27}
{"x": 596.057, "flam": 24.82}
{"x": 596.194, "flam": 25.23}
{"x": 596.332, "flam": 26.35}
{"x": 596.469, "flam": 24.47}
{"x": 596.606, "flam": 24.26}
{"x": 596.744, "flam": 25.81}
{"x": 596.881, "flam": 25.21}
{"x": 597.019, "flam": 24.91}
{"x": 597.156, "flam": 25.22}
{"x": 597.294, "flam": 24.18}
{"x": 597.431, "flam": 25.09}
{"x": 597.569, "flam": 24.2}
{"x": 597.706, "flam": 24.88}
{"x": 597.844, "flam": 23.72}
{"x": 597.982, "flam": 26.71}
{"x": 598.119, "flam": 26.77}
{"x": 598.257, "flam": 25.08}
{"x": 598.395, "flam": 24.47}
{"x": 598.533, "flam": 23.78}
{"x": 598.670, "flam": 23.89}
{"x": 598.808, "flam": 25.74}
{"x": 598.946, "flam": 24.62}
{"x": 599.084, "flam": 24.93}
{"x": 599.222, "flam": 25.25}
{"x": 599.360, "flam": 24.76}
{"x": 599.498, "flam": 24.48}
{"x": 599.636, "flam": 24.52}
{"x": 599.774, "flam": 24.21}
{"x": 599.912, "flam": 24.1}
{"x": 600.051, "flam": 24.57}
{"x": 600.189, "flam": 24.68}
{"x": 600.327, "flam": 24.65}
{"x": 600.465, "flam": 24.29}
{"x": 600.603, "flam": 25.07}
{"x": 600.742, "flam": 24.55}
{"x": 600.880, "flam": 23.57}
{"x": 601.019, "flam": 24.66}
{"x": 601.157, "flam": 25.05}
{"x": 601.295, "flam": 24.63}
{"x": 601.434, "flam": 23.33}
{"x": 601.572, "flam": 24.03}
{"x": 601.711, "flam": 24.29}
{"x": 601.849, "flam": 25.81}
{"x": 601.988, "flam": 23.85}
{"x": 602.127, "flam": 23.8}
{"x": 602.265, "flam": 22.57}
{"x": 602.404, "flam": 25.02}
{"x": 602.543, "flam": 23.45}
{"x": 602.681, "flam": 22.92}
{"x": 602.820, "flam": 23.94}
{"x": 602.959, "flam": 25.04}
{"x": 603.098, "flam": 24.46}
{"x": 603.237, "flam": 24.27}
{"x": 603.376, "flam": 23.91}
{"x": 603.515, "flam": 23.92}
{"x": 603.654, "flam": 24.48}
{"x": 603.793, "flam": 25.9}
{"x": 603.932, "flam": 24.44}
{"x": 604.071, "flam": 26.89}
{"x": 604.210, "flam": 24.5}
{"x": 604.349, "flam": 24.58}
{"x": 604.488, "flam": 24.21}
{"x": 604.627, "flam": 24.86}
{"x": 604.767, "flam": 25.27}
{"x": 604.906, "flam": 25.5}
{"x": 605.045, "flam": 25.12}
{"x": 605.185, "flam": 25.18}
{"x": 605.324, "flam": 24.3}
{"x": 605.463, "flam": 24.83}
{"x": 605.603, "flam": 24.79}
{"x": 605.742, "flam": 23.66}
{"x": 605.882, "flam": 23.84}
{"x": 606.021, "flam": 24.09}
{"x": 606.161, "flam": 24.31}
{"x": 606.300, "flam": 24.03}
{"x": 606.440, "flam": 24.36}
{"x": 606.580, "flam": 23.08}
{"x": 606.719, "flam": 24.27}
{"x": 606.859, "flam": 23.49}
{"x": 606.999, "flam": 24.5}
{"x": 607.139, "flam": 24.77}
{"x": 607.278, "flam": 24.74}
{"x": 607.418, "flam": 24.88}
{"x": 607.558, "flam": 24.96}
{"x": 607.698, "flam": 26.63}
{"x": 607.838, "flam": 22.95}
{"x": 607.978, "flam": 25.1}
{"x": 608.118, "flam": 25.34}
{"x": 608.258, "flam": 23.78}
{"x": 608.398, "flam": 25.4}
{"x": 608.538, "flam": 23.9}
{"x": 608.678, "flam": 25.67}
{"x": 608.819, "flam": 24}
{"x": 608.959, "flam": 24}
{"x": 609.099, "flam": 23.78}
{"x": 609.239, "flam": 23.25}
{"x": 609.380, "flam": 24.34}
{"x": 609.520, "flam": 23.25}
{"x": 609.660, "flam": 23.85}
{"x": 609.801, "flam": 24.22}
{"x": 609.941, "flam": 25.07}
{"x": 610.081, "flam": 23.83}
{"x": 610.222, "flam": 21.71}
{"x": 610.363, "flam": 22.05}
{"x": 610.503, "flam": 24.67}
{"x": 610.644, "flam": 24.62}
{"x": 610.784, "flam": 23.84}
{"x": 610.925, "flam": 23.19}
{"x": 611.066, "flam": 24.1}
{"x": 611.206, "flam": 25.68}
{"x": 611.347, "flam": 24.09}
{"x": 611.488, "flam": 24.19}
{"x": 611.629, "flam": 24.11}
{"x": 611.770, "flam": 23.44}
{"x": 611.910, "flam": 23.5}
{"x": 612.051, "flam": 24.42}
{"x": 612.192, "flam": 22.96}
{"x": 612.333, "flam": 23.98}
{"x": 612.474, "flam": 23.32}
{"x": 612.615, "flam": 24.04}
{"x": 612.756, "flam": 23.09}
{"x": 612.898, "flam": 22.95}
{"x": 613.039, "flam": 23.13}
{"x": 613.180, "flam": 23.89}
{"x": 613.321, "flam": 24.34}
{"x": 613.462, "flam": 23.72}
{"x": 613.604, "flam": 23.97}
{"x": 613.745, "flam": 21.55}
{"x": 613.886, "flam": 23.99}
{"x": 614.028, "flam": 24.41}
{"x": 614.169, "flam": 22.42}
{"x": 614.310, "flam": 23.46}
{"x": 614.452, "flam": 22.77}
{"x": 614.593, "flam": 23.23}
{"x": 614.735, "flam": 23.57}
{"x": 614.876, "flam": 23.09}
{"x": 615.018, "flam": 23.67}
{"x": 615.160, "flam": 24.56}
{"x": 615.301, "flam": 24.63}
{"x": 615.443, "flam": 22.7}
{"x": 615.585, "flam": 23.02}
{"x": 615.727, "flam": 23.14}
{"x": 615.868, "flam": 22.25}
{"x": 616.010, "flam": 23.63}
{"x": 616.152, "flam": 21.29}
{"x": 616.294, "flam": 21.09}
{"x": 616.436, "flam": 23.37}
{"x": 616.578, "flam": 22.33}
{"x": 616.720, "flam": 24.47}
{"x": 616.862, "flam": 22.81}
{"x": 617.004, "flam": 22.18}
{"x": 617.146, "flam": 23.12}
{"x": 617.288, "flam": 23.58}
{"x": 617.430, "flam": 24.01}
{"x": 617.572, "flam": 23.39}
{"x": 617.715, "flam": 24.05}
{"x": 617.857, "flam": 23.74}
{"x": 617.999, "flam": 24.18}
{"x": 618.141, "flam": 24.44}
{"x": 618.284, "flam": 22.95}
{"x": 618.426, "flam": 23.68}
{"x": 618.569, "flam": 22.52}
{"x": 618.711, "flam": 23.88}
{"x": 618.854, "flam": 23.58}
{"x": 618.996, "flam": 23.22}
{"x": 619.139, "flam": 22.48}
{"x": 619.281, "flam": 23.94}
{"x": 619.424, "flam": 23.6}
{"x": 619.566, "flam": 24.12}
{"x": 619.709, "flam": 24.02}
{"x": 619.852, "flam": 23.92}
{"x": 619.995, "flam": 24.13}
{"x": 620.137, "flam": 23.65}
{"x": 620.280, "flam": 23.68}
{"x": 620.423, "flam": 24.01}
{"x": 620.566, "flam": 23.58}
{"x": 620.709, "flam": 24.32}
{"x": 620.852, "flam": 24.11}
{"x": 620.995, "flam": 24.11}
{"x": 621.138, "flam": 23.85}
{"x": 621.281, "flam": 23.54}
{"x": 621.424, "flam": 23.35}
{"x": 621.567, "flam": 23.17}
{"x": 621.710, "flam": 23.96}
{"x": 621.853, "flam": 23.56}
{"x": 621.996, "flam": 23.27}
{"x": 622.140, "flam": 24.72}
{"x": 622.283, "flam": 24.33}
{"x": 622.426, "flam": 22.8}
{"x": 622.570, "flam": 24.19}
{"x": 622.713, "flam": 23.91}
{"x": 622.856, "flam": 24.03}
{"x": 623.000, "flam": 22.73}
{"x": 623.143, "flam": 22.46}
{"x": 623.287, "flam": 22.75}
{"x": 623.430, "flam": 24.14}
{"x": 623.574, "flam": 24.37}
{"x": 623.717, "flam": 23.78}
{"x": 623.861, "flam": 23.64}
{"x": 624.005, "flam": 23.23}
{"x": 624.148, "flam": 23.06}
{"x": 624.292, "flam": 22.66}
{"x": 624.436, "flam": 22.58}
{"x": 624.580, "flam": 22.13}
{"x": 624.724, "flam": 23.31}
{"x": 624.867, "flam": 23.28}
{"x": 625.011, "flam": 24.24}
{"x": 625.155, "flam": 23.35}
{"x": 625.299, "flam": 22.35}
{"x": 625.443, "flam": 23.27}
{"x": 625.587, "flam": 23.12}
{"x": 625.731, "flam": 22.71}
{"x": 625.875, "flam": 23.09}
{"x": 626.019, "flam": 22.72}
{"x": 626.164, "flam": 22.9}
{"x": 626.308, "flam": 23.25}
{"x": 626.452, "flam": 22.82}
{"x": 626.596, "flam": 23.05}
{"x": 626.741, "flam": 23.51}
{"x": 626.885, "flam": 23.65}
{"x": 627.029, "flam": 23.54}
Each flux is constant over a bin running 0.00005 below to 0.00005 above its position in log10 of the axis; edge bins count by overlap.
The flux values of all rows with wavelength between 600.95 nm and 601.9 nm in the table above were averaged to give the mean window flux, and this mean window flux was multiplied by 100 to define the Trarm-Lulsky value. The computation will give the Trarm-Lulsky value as 2454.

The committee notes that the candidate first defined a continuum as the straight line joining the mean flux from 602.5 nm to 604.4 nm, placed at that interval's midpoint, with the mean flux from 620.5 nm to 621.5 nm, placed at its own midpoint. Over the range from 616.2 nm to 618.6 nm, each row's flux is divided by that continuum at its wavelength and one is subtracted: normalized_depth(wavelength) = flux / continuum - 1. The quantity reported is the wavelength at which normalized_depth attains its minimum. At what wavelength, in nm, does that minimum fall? 616.294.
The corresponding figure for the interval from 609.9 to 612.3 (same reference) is 610.222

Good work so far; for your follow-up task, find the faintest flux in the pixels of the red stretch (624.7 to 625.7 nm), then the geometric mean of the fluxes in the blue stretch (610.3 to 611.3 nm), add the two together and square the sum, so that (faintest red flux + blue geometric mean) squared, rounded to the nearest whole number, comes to 2148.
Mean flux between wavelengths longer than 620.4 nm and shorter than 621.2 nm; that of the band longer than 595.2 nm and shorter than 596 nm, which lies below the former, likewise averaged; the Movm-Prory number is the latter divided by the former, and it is 1.04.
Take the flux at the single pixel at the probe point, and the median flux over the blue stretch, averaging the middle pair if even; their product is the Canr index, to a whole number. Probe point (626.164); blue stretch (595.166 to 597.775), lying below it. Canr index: 570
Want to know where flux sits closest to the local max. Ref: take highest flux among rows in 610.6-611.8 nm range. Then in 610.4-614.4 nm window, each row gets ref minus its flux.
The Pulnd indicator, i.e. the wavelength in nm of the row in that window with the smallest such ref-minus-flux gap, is 611.206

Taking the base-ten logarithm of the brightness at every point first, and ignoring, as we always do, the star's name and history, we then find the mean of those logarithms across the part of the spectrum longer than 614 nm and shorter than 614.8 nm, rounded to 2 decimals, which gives 1.37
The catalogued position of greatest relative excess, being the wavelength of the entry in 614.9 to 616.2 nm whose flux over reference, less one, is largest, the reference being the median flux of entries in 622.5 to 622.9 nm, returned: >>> 615.301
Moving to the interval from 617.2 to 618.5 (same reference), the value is 618.141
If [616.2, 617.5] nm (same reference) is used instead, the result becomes 616.720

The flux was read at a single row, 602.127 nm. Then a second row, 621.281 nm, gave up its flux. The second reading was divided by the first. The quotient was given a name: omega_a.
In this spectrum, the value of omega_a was 0.99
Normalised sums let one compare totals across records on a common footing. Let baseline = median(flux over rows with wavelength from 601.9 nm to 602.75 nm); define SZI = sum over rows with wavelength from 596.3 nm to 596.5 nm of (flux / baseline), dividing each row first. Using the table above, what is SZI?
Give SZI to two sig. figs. 2.2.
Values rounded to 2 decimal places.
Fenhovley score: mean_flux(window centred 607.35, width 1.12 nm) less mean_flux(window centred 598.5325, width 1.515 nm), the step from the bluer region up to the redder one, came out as -0.38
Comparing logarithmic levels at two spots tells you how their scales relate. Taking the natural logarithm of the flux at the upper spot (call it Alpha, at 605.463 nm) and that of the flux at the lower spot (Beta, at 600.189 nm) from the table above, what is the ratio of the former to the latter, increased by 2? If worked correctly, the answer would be 3.00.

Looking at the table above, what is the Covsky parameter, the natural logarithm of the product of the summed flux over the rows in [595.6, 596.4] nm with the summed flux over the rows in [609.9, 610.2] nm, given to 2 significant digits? 8.9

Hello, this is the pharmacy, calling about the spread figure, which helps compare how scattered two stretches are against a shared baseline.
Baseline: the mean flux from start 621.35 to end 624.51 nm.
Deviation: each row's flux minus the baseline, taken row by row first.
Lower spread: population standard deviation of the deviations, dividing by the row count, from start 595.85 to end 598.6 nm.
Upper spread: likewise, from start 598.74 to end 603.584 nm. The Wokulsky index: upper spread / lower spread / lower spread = 1.0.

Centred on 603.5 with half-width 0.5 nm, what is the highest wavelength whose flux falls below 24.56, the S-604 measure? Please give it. 603.932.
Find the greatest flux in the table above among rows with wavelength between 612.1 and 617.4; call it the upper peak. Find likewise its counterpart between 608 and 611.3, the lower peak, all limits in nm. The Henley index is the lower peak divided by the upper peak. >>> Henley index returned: 1.04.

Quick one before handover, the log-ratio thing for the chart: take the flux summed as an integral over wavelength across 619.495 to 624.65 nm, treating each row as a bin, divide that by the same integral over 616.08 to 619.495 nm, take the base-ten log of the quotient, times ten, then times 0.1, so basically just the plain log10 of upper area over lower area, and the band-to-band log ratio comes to 0.19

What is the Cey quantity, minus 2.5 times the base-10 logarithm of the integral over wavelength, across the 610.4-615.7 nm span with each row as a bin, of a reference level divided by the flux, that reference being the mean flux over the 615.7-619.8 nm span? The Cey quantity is -1.8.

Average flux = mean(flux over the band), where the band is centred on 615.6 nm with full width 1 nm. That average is 23.4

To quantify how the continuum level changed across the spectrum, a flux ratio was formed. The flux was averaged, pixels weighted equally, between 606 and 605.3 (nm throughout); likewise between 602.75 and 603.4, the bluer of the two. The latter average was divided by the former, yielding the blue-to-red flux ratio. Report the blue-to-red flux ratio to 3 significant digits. 1.00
